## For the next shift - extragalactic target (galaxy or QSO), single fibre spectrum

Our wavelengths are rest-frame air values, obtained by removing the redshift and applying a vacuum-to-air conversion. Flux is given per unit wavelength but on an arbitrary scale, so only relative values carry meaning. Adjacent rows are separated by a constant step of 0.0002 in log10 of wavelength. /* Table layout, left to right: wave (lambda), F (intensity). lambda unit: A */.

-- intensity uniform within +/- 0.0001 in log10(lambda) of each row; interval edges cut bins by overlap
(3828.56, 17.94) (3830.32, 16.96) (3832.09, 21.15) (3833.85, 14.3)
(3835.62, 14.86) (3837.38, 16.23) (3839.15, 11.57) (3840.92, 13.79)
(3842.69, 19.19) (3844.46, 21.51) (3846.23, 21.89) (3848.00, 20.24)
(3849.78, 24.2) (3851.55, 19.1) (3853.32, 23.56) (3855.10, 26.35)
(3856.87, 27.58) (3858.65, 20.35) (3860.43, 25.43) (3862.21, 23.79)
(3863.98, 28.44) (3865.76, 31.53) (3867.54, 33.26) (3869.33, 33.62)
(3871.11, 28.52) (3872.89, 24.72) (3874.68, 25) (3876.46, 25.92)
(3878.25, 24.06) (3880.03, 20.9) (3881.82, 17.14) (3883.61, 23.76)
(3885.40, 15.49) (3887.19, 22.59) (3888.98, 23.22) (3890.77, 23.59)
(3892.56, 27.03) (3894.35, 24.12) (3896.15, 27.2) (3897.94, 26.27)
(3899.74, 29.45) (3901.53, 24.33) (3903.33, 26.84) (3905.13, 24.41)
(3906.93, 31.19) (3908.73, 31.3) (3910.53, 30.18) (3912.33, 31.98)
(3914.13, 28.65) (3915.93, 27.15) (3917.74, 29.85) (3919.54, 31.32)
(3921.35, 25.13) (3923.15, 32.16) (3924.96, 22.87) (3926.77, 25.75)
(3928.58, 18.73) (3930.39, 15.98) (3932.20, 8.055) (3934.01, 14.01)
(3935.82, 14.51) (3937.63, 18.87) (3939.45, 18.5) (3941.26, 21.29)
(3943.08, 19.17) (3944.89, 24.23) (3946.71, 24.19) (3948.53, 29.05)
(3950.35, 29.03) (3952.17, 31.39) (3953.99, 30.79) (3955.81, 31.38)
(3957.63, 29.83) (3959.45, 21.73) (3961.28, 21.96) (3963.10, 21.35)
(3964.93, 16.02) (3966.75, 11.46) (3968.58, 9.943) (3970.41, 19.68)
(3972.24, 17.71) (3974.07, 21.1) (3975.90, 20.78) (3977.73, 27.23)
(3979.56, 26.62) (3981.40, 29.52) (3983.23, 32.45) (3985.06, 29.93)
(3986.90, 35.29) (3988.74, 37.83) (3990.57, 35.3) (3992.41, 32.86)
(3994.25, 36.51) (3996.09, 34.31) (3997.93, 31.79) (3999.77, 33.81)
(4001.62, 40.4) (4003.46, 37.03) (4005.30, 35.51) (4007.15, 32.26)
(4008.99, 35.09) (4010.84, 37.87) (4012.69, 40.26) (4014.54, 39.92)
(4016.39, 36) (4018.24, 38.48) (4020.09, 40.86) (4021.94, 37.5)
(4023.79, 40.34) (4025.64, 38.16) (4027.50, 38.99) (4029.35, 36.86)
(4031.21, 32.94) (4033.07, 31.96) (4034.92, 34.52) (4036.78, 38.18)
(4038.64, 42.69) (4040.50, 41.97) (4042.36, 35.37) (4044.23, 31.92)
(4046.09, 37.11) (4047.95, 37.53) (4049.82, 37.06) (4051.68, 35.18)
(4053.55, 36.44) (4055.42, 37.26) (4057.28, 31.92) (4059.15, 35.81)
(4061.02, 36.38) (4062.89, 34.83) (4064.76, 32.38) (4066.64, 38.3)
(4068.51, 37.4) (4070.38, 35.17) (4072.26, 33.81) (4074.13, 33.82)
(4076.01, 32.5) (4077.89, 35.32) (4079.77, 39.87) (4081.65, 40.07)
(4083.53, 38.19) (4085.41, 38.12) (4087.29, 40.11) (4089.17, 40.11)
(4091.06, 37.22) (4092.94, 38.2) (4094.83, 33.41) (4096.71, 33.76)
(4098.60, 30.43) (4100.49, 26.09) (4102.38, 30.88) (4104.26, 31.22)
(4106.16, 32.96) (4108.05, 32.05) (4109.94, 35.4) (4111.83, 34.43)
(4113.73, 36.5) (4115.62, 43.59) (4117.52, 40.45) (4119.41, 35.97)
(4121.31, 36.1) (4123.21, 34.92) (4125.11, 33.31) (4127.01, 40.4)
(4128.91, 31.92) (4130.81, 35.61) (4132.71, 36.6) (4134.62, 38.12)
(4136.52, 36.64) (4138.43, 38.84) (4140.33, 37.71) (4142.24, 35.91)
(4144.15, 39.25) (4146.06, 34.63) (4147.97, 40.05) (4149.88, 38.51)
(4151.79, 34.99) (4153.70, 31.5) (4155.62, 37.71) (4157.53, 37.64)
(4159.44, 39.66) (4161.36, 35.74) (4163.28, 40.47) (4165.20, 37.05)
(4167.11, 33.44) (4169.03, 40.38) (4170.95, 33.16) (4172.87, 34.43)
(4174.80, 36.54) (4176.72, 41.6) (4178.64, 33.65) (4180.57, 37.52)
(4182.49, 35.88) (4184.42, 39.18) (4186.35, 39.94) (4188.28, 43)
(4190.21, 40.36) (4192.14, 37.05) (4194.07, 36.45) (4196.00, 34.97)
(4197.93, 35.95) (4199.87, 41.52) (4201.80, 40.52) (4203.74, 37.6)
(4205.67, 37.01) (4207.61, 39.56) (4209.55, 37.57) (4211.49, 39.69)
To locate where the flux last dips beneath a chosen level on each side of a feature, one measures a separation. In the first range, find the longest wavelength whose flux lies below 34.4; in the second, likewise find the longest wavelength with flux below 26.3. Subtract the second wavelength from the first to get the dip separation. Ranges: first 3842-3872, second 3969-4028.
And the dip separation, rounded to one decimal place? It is -104.8 A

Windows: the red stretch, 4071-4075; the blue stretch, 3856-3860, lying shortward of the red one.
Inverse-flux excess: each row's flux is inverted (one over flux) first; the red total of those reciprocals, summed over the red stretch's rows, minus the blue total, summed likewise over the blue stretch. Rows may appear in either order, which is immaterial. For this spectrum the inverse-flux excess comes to -0.0263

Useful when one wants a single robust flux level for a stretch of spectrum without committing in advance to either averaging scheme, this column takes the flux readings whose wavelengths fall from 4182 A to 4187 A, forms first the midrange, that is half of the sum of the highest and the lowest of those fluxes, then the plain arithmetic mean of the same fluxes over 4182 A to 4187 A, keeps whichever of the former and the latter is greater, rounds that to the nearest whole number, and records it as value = 38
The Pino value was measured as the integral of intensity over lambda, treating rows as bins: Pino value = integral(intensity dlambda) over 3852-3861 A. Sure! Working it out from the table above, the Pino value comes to 219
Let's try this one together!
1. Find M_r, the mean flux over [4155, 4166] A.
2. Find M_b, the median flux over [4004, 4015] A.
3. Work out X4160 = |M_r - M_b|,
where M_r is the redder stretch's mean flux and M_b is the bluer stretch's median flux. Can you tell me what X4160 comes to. 1.4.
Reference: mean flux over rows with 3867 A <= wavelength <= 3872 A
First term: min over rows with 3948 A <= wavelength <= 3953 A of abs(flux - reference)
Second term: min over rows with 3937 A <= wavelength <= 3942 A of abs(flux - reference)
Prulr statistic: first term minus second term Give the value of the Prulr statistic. -10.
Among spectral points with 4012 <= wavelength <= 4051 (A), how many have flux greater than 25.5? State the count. 21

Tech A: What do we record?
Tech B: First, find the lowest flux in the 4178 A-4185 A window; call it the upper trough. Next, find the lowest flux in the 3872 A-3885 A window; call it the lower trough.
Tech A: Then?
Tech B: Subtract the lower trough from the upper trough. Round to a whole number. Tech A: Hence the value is 17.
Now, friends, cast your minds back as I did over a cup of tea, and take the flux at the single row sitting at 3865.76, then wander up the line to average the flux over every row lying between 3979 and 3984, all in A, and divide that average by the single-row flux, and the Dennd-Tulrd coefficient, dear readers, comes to 0.94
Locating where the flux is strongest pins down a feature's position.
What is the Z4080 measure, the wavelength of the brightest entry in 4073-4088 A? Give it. 4087.29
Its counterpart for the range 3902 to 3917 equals 3912.33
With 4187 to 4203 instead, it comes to 4188.28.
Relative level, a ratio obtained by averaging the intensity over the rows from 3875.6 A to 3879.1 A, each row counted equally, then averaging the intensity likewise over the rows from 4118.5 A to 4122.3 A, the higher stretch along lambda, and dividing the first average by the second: 0.69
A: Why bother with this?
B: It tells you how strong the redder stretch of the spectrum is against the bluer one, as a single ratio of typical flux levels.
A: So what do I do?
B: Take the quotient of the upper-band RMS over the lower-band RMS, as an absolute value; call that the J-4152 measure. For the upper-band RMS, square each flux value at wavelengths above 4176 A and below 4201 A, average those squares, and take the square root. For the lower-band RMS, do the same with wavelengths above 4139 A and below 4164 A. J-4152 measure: 1.03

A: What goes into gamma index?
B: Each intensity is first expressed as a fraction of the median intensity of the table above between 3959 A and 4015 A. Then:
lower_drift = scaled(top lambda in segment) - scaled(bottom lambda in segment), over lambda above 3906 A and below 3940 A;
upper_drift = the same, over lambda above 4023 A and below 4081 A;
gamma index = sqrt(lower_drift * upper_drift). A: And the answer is 0.08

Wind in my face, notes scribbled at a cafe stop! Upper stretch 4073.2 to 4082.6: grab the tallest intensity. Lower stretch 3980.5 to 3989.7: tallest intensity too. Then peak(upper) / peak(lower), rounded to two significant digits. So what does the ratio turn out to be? 1.1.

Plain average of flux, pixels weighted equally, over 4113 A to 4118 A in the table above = 40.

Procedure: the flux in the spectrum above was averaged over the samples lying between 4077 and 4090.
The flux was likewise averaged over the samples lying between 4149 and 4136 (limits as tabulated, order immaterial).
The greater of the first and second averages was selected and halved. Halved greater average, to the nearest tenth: 19.4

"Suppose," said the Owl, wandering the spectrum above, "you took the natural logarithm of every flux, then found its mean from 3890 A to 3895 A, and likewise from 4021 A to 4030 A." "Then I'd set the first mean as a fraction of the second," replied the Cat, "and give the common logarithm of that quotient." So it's -0.055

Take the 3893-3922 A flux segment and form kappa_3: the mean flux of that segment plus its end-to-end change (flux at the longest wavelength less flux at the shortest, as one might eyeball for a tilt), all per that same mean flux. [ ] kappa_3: 1.04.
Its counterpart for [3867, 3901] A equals 0.85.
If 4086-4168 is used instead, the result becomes 0.81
